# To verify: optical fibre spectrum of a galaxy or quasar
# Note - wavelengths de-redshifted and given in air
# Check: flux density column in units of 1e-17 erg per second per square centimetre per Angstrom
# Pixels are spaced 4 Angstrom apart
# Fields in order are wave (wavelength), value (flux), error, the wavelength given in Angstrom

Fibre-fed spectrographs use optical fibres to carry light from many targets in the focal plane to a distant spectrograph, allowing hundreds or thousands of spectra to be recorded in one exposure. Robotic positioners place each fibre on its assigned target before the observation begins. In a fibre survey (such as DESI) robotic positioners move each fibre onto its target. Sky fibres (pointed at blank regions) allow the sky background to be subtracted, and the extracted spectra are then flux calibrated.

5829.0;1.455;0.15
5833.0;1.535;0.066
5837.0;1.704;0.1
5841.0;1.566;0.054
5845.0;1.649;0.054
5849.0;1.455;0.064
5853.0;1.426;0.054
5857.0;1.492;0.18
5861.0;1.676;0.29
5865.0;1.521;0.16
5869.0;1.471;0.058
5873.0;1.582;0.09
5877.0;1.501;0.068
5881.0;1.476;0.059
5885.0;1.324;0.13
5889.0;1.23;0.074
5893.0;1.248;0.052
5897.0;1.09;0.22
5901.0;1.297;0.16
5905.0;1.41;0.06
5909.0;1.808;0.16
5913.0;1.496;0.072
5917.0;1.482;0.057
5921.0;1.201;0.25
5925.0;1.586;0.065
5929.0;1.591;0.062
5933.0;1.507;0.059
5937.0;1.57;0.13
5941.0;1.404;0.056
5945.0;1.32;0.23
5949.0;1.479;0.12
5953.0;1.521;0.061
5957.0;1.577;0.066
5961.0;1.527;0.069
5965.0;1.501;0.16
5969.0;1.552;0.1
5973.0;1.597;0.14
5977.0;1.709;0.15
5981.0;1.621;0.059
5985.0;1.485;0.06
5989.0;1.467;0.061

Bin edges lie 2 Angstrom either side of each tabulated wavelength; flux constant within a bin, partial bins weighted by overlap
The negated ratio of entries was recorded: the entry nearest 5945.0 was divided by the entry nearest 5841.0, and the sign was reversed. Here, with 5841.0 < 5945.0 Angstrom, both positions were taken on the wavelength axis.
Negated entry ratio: -0.84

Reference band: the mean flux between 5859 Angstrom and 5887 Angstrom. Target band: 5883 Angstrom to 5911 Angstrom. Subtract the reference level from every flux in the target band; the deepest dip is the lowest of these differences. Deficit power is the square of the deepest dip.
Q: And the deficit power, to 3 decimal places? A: 0.174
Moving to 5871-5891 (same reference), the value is 0.077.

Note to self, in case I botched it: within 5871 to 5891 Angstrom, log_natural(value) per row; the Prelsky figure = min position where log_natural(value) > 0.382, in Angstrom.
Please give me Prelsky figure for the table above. 5873.0 Angstrom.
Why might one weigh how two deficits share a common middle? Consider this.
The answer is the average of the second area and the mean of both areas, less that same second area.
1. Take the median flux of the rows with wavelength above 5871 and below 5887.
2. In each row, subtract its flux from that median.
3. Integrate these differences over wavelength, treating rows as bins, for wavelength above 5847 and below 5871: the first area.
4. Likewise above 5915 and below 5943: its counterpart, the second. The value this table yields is -0.2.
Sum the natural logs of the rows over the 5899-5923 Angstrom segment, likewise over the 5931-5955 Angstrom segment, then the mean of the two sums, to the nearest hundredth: 2.23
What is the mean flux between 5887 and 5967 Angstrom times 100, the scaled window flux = 144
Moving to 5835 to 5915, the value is 147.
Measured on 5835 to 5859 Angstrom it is 155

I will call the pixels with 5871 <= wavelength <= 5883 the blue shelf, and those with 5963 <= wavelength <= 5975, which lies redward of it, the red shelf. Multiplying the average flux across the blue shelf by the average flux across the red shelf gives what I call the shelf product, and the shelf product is 2.36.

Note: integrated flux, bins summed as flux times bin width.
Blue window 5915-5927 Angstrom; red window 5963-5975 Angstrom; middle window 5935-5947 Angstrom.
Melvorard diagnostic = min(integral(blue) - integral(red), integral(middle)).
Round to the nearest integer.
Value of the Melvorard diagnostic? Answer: -2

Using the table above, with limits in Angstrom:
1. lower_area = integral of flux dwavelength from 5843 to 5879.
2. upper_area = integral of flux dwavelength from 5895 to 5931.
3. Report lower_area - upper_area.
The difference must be 3.2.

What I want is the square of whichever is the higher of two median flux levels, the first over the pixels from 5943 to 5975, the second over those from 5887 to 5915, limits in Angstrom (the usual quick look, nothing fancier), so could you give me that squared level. 2.32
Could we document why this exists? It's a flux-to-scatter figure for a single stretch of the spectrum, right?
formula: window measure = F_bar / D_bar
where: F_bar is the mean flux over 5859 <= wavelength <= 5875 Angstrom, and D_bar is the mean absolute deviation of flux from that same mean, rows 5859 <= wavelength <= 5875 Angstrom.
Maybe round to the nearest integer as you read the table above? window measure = 23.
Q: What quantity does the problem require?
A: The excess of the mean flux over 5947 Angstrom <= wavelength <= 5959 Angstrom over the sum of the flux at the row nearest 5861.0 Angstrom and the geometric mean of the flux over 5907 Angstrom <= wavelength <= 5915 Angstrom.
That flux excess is -1.79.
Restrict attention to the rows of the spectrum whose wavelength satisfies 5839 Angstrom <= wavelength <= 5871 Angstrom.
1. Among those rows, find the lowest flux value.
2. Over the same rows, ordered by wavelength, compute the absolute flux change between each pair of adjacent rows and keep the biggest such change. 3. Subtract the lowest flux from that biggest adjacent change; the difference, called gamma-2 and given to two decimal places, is -1.23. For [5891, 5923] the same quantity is -0.69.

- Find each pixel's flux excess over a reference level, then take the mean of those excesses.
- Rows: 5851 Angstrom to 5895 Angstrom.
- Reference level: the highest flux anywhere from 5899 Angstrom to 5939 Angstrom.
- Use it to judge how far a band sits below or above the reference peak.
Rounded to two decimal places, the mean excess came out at -0.36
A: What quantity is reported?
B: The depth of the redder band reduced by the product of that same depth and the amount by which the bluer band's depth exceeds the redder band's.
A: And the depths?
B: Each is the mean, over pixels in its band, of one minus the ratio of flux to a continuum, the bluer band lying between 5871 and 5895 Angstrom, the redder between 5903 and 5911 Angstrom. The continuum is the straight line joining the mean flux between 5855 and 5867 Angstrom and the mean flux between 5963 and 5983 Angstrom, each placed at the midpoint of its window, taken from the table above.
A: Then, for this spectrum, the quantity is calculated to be -0.018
